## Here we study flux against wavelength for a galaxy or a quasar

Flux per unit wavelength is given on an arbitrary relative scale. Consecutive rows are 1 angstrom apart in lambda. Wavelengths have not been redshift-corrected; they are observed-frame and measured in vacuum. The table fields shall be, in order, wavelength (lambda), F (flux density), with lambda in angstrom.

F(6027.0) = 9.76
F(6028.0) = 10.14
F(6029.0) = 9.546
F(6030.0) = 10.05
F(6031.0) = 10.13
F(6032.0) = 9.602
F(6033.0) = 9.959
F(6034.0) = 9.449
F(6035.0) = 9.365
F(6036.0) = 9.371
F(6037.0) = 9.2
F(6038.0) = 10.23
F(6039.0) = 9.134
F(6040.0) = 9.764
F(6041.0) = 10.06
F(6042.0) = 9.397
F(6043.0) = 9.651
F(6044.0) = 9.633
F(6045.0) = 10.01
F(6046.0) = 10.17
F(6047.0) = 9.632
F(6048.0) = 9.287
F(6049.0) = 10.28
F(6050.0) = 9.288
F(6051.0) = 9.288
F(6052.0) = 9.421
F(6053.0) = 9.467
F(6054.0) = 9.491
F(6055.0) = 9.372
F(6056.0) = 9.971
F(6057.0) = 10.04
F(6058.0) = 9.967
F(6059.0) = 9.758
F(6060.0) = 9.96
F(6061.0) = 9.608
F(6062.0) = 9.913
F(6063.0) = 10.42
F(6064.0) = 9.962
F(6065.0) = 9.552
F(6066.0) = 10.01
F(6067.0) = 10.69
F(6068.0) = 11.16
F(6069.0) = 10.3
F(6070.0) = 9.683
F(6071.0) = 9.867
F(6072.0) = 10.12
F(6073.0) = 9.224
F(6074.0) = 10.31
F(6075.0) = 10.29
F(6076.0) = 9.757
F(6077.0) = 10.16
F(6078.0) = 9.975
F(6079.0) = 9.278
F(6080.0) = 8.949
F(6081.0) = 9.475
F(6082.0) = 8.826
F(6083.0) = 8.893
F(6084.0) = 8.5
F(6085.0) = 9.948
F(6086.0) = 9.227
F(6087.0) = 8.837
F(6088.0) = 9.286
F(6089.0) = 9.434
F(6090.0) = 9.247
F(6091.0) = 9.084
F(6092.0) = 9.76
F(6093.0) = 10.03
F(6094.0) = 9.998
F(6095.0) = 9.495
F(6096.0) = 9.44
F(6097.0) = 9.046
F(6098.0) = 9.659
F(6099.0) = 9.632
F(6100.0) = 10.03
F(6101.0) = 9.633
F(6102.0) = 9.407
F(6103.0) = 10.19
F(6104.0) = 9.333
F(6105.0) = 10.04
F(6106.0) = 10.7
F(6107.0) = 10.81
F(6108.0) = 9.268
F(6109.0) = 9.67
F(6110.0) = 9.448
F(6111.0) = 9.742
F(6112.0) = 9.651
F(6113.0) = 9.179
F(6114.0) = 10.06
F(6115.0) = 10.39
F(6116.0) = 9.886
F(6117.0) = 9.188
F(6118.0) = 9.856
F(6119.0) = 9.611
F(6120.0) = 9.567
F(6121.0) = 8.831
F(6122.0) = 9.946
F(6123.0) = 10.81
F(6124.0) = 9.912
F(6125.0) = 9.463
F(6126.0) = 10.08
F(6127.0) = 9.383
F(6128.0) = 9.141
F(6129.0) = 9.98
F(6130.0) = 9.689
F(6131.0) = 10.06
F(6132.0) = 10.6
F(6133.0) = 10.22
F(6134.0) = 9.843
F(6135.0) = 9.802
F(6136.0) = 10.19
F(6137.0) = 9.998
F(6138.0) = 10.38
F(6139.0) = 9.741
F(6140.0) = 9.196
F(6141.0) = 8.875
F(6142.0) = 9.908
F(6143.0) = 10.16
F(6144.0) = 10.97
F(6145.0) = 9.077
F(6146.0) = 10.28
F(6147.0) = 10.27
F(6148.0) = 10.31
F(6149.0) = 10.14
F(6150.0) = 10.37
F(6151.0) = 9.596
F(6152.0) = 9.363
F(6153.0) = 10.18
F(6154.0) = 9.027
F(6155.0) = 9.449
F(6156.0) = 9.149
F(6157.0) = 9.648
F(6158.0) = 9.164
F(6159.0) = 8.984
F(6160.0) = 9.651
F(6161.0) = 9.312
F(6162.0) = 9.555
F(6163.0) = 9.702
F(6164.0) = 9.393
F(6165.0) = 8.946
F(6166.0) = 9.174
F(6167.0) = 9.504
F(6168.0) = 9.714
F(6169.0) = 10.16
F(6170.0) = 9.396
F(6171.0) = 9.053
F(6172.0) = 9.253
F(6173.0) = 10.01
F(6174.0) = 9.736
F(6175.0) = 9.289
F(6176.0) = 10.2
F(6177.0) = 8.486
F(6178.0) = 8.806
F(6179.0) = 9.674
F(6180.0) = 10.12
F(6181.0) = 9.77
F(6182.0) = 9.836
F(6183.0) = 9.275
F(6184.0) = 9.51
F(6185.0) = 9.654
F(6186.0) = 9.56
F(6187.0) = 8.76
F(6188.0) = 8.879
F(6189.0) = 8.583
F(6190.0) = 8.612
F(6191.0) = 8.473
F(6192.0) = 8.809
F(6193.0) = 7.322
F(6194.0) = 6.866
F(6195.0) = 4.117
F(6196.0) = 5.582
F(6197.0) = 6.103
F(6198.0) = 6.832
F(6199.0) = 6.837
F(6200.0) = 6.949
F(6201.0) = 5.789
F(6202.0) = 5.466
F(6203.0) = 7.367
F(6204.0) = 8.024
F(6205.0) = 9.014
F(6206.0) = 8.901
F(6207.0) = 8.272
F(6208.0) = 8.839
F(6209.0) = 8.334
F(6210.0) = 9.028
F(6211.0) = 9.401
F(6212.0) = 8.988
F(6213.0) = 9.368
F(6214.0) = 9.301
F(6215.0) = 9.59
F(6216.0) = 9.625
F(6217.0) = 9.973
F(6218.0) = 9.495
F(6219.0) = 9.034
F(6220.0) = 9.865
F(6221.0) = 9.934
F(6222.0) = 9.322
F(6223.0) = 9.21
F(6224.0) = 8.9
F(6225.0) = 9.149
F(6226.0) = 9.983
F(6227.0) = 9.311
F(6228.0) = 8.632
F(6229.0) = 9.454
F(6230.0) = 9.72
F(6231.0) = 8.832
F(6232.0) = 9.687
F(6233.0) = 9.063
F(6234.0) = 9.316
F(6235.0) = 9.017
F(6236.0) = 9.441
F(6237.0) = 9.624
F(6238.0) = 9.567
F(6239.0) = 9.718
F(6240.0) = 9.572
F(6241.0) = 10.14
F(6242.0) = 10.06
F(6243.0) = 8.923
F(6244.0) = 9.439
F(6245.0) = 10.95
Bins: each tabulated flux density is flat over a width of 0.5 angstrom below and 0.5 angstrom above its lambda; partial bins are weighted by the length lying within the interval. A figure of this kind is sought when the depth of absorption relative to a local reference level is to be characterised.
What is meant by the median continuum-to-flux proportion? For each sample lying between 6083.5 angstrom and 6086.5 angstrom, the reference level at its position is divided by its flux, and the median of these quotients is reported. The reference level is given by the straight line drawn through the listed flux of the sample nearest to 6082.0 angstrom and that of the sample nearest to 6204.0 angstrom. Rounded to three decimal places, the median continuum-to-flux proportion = 0.954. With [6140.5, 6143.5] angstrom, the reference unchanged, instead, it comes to 0.851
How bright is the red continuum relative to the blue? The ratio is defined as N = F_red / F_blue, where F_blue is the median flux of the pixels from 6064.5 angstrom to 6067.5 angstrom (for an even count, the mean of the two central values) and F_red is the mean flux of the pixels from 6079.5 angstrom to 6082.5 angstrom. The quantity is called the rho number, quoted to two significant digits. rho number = 0.91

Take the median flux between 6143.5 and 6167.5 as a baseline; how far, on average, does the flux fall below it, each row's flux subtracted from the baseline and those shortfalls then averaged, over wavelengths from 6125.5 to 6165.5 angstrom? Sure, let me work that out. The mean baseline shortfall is -0.22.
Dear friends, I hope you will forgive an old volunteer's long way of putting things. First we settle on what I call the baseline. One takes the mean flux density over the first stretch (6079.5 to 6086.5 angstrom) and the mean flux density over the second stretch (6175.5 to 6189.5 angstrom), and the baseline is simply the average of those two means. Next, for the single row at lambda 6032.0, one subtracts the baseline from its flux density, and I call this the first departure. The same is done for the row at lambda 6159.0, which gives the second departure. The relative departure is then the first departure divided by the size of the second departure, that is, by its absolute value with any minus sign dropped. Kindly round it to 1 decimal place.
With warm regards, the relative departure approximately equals 1.4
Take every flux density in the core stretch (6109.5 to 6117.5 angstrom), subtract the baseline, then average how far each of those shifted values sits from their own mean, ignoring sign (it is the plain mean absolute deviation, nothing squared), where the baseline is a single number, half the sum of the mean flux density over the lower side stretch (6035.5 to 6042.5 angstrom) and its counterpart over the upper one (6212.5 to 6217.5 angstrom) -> 0.33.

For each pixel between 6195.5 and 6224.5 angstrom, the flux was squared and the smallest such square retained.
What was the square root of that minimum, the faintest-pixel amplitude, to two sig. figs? 5.5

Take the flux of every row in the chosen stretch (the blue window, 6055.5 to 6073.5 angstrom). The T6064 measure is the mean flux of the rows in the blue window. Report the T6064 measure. 10.0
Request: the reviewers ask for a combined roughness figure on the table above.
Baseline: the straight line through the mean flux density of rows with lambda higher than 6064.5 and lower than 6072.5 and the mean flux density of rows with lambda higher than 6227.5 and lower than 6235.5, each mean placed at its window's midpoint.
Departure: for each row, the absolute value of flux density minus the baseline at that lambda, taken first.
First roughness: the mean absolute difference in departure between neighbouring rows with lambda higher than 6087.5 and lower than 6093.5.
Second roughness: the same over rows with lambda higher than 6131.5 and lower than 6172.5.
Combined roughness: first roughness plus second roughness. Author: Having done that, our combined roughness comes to 0.61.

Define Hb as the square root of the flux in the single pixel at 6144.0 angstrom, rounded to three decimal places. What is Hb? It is 3.312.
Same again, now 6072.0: 3.181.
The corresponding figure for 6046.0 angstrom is 3.189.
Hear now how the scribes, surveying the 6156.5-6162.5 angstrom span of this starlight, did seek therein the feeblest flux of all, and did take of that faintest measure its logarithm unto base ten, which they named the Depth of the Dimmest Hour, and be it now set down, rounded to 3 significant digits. 0.953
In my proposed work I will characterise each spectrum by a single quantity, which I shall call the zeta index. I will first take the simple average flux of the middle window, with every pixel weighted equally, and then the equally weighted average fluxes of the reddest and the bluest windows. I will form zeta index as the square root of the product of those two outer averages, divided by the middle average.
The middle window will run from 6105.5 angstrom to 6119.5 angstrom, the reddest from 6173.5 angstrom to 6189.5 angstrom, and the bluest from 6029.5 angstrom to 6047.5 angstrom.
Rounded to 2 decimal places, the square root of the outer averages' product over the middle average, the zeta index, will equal 0.97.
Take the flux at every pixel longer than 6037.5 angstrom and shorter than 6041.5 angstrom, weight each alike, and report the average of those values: 9.80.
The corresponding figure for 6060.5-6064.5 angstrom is 9.98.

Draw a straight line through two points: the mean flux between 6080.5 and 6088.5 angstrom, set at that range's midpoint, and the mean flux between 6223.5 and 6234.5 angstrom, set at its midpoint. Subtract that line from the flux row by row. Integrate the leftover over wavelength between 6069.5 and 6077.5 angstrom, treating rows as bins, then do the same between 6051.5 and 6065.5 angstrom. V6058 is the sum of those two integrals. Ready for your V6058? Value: 16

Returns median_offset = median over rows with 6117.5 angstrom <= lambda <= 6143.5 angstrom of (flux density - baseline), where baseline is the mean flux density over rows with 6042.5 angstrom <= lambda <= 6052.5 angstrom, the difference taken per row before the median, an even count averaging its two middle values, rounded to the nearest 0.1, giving 0.2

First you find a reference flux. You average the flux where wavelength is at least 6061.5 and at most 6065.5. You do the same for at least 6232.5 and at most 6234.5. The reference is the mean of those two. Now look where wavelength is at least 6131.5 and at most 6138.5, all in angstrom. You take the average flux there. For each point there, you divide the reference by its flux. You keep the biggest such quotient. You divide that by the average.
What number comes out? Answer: 0.096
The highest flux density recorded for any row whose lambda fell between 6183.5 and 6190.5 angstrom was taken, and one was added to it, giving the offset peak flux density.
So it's 10.7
